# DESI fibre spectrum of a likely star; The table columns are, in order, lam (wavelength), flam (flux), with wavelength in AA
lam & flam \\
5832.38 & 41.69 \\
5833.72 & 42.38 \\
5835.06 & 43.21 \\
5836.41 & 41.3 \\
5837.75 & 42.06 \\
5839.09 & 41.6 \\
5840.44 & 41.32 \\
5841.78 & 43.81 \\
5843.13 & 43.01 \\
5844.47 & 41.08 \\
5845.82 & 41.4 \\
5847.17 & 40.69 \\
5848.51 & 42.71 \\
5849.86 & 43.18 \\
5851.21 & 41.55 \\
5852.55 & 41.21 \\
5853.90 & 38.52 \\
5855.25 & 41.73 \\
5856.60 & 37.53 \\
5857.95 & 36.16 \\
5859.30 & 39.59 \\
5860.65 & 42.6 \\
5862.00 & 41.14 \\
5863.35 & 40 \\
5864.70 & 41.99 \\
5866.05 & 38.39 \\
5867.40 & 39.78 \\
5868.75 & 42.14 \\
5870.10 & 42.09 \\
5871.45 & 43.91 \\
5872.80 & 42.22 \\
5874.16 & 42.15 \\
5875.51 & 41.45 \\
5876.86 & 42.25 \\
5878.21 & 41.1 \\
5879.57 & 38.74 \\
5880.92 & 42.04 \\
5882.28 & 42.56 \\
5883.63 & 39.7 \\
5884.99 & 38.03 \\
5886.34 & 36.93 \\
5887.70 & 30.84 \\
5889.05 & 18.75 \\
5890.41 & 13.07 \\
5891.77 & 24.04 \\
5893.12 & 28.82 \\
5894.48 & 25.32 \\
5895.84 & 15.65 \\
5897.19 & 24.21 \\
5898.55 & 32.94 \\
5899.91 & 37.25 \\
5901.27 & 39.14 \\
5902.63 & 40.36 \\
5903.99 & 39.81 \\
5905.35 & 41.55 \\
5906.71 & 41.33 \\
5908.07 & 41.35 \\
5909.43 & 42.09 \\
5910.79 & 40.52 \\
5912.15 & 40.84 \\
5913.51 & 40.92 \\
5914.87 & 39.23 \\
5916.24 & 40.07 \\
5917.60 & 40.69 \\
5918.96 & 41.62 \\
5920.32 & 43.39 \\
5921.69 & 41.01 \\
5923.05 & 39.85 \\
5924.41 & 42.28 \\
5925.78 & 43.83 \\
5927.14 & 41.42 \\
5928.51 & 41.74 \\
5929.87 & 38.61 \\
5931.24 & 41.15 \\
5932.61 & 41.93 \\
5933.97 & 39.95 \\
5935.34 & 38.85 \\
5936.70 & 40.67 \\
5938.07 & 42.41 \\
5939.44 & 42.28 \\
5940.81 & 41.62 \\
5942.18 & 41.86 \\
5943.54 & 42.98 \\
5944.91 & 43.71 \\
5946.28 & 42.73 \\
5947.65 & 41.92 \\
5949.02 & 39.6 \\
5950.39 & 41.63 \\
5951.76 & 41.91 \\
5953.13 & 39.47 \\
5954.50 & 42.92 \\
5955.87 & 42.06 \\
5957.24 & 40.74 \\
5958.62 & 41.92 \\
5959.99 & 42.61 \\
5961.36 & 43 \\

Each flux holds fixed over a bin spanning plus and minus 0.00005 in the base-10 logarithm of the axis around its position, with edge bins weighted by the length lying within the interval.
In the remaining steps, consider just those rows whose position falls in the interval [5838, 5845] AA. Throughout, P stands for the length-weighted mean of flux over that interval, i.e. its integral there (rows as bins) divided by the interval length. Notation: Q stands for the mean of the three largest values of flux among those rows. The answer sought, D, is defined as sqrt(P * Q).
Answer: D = 42.5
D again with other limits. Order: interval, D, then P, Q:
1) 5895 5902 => 33.0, 29.8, 36.4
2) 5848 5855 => 41.9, 41.4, 42.5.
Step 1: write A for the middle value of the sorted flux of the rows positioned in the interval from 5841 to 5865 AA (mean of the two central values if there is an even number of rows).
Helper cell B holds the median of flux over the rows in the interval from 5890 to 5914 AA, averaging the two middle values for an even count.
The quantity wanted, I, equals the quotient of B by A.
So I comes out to 0.96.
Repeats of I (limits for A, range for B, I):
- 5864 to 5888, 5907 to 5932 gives 0.98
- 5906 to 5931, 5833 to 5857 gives 1.01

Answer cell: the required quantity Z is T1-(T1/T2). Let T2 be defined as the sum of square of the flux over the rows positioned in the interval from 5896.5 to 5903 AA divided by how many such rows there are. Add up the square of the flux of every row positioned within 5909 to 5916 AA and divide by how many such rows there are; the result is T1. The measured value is 1658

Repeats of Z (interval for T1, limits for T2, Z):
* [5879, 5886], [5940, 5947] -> 1619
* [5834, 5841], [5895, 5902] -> 1754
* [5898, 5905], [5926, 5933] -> 1443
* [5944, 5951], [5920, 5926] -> 1758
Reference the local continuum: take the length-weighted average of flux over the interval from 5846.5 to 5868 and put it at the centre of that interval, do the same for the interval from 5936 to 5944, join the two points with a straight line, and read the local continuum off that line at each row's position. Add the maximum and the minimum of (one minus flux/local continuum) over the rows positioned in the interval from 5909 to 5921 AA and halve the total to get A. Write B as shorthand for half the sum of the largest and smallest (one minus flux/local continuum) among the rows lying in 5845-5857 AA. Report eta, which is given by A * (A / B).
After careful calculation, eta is -0.151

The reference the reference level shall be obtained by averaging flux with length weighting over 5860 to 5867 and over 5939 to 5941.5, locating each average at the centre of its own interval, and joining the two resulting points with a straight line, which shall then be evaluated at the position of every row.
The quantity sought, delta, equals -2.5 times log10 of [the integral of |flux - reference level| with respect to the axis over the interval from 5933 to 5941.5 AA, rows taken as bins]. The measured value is -2.5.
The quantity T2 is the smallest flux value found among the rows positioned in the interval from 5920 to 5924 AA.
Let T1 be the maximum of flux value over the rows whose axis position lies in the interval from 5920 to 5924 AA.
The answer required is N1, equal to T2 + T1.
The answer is 83.2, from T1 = 43.39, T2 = 39.85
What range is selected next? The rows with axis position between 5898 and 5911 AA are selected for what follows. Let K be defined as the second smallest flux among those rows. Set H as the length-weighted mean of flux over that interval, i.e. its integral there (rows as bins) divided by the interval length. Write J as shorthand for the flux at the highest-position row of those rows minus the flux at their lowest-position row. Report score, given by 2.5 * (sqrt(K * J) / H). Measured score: 1.1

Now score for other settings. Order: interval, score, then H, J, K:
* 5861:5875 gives 0.4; 41.4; 1.0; 39.78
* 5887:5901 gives 1.0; 25.5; 6.4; 15.65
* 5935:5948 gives 0.7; 42.0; 3.1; 40.67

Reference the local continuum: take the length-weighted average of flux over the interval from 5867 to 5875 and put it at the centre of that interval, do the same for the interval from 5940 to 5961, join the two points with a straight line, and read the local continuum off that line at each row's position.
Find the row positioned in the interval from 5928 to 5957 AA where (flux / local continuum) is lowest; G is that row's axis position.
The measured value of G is 5929.87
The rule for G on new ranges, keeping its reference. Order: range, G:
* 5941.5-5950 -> 5949.02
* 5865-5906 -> 5890.41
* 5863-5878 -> 5866.05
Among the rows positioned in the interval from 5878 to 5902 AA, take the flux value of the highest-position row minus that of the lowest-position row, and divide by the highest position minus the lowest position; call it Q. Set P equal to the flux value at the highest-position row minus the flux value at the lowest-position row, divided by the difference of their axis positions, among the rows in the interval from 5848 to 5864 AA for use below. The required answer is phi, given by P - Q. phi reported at -0.10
